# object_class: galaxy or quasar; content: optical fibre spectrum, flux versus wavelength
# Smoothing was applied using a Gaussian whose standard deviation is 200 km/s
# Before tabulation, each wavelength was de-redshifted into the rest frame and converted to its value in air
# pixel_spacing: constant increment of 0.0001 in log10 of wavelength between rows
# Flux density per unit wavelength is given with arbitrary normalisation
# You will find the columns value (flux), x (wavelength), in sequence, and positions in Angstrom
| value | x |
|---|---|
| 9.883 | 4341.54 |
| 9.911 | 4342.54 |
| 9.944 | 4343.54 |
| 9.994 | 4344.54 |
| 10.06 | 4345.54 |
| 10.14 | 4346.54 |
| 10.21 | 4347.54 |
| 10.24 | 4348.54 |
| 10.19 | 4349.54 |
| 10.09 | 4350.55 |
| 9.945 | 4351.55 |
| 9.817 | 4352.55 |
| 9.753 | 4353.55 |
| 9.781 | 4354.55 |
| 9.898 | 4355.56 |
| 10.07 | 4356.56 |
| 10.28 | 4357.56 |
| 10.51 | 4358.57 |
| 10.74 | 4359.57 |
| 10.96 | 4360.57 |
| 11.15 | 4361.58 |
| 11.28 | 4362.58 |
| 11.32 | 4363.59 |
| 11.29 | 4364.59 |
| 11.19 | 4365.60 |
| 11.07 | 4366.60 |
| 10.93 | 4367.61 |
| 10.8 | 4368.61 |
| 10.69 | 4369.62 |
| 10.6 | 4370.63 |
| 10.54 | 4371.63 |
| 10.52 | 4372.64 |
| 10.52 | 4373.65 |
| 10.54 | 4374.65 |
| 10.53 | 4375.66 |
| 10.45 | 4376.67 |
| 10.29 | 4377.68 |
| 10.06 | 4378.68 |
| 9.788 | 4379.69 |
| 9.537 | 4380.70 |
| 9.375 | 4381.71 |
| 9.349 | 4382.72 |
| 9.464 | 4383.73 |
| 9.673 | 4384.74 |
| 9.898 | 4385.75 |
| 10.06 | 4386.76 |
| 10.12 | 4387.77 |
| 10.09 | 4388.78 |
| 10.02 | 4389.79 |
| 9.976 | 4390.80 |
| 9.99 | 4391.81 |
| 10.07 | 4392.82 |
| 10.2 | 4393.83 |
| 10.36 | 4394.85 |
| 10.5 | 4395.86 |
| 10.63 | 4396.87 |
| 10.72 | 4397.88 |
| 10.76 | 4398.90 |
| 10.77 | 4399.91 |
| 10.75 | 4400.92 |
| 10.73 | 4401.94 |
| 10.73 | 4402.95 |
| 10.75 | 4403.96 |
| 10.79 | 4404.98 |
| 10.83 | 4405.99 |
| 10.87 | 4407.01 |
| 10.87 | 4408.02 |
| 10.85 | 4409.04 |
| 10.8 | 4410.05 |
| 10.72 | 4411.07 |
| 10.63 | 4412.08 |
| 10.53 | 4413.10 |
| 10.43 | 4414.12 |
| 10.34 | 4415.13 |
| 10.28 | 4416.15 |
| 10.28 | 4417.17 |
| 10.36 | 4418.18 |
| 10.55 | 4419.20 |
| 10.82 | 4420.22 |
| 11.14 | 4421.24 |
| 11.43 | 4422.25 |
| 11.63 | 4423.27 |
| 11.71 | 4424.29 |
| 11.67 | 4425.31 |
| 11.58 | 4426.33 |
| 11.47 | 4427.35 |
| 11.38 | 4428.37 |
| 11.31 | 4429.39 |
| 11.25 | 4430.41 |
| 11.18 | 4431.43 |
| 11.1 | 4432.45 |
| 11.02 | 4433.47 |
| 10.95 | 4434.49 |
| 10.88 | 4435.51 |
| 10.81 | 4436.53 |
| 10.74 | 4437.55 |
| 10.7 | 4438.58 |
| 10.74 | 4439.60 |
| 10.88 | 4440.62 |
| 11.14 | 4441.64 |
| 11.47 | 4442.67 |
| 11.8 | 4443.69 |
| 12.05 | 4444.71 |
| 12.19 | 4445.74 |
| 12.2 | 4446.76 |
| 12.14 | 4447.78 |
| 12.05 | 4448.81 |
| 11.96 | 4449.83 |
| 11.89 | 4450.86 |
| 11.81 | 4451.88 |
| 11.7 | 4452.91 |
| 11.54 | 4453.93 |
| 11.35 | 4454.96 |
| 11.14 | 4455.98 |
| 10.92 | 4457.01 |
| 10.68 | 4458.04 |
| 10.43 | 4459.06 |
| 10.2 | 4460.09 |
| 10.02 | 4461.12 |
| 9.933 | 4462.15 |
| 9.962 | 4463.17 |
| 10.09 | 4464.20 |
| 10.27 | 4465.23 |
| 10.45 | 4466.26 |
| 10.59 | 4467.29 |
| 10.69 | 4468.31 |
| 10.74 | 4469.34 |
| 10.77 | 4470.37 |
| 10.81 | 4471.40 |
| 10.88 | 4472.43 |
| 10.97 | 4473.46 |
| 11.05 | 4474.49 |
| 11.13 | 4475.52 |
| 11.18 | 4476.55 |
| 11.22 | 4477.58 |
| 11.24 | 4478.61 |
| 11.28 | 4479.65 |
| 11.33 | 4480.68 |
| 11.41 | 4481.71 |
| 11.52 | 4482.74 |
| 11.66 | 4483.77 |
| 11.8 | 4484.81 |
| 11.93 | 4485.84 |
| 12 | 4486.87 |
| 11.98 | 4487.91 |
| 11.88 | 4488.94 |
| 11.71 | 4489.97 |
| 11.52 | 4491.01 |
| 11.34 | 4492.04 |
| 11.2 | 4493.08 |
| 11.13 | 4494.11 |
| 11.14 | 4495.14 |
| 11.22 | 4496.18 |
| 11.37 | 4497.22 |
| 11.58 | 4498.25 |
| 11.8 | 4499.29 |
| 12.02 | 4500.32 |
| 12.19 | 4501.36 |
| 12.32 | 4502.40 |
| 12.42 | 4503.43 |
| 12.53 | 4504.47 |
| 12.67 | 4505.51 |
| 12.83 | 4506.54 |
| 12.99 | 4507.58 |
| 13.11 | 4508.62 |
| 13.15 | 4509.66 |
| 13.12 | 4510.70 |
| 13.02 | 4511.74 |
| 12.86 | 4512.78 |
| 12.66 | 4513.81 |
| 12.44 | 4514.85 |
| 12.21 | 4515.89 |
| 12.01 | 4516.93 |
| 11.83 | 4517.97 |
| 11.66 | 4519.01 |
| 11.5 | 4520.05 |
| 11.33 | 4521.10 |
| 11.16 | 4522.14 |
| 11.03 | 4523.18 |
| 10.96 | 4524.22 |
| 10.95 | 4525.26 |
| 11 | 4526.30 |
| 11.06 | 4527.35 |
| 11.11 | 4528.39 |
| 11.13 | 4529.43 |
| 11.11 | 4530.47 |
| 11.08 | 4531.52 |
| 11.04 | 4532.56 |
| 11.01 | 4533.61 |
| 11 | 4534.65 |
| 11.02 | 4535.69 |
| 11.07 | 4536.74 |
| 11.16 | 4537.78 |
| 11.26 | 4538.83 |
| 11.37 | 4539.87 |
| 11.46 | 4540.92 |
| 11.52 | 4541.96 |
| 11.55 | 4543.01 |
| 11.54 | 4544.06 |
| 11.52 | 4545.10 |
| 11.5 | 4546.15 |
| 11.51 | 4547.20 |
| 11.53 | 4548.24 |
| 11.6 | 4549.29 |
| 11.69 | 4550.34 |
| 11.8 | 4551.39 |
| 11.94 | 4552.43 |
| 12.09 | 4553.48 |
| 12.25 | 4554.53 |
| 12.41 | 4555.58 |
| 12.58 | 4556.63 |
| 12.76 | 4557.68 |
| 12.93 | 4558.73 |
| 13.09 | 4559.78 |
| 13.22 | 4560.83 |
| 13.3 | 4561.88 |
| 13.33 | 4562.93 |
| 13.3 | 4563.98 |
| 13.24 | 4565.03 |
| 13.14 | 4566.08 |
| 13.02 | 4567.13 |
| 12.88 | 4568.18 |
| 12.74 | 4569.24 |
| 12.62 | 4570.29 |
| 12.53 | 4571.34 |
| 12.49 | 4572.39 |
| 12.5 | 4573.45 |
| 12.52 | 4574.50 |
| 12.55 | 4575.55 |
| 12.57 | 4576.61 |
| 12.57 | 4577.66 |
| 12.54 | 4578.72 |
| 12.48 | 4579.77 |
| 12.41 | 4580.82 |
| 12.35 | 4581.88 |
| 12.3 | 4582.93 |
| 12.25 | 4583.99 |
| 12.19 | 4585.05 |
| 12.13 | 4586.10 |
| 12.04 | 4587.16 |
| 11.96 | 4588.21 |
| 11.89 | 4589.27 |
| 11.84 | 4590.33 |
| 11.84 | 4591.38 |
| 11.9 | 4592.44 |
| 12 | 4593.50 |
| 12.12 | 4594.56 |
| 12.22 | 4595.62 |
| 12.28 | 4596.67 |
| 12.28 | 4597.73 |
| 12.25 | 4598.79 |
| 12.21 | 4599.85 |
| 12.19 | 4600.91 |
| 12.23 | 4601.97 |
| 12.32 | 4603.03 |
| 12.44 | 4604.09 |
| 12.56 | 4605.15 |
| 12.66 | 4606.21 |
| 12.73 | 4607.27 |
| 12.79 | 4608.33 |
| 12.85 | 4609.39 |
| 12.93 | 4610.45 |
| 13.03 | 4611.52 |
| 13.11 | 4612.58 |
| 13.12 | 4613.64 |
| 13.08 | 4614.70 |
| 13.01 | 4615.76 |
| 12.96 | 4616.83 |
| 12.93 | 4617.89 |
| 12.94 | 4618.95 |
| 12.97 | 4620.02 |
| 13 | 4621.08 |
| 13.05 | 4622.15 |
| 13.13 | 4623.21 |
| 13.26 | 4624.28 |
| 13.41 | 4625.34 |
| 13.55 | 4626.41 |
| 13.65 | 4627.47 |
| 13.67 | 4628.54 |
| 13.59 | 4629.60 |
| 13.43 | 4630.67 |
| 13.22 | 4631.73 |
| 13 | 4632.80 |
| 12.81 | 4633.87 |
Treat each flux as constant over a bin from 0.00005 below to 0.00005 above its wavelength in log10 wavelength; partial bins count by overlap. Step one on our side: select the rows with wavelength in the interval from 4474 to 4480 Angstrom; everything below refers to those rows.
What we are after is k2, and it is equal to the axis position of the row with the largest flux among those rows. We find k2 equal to 4479.65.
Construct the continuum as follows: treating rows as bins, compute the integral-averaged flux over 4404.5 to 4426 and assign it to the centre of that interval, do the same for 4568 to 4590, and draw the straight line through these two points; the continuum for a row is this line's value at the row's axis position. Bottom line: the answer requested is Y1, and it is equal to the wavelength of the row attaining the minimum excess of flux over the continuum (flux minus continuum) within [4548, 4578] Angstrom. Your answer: 4548.24 Angstrom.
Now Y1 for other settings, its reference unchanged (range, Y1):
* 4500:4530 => 4525.26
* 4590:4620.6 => 4591.38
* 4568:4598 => 4591.38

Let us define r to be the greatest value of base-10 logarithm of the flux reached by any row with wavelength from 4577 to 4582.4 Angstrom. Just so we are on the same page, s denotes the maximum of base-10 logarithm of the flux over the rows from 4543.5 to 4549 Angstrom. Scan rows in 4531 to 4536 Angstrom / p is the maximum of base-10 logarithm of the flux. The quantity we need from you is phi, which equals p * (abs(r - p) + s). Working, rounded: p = 1.04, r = 1.10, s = 1.06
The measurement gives 1.17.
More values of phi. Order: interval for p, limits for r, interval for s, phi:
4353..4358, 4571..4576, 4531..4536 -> 1.14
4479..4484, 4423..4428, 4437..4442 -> 1.12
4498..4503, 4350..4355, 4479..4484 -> 1.26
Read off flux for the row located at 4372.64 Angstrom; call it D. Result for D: 10.52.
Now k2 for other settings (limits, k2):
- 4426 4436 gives 4426.33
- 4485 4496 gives 4486.87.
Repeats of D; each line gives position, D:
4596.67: 12.28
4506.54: 12.83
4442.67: 11.47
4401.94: 10.73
